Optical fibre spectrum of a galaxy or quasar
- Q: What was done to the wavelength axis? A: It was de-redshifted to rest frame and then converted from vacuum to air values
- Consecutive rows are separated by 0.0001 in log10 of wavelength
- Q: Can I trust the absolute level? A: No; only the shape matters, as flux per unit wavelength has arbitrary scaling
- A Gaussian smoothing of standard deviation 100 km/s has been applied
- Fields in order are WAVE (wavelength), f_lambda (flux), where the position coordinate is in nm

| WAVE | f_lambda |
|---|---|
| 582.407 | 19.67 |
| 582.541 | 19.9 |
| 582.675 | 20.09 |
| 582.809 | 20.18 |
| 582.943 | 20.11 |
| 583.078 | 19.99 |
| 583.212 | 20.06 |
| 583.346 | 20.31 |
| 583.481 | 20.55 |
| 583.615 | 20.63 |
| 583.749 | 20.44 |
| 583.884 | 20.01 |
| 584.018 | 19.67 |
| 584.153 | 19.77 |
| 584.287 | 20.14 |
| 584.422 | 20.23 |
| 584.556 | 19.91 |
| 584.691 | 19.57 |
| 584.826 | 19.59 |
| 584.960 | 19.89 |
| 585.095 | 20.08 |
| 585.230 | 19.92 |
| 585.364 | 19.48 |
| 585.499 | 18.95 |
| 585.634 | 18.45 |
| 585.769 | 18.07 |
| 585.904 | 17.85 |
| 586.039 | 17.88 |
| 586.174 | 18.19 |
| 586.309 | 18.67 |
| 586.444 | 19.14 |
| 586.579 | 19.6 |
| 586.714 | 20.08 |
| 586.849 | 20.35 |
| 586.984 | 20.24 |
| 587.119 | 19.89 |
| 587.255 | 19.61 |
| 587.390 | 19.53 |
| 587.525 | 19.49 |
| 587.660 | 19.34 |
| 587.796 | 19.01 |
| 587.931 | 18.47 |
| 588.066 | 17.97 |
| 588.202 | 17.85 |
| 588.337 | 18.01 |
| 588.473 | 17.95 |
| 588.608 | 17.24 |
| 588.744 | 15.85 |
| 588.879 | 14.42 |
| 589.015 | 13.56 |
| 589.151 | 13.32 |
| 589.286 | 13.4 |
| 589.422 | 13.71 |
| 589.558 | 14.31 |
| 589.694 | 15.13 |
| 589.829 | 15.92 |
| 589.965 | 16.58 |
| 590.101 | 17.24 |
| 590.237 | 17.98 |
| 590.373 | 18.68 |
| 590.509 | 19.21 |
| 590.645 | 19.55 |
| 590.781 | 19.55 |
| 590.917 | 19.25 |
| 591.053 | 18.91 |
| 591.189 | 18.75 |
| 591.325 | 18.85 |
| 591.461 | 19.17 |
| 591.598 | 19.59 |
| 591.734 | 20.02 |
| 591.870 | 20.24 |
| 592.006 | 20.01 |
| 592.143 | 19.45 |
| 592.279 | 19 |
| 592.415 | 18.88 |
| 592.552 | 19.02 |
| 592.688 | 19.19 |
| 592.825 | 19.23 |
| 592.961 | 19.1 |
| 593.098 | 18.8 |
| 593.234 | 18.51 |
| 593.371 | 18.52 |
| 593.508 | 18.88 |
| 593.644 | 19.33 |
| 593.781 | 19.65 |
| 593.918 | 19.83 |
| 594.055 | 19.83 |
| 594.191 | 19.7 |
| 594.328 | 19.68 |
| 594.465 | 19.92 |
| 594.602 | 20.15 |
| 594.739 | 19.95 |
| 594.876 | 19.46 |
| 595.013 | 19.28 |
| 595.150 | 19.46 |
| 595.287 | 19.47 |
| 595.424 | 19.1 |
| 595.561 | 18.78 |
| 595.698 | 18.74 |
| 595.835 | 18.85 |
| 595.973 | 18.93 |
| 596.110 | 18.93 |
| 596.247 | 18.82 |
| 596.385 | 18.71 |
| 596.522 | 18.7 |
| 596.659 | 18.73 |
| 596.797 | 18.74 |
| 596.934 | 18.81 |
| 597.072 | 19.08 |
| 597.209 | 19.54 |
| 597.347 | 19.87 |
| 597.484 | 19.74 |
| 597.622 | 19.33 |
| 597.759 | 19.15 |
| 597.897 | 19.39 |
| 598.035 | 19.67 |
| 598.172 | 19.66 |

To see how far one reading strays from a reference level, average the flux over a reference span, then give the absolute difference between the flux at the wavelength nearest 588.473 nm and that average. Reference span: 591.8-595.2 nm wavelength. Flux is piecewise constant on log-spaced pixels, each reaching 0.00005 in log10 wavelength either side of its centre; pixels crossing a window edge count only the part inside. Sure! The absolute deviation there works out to 1.5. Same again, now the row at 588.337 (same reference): 1.4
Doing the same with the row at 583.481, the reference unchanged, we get 1.1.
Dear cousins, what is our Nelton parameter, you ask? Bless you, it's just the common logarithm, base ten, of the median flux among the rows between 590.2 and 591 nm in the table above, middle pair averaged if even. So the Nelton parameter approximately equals 1.28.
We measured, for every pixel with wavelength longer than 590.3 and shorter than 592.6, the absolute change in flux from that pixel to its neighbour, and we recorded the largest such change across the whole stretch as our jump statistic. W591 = 0.560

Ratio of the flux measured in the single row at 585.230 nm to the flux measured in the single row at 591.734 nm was 0.995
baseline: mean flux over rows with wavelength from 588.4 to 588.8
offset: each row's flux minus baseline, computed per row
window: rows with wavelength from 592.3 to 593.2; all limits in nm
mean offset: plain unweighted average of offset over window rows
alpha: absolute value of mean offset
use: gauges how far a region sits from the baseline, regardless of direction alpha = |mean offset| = 2.0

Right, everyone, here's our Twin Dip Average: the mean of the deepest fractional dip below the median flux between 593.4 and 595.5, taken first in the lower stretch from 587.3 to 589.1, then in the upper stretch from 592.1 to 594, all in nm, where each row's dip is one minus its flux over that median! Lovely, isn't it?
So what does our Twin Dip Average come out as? 0.18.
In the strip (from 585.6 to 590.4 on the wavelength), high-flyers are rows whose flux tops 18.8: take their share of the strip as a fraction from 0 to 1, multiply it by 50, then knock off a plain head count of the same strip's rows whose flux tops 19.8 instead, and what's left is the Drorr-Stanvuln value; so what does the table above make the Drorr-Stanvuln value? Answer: 11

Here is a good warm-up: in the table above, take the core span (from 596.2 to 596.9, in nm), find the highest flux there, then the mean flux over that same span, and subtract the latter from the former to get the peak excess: 0.1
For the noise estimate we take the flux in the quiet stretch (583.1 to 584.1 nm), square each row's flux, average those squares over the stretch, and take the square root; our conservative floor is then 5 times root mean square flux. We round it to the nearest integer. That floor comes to 101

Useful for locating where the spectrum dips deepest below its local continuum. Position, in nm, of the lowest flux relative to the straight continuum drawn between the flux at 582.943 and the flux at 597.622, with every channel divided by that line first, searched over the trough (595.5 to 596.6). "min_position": 595.698 nm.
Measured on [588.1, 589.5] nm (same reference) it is 589.151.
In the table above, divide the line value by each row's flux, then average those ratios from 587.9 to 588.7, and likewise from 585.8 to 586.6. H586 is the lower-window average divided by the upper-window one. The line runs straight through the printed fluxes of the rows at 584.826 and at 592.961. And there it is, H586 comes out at 0.97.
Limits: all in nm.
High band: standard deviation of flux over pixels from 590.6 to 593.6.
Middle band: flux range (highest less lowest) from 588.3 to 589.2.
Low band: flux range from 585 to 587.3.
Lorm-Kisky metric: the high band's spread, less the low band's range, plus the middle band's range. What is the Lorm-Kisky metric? 2.7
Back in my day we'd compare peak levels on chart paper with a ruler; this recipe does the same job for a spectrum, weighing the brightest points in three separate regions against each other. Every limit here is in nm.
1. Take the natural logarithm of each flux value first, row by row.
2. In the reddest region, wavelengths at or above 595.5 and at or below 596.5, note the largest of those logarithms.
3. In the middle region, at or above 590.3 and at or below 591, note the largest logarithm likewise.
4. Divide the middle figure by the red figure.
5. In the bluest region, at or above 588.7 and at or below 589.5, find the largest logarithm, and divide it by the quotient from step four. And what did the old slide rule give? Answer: 2.73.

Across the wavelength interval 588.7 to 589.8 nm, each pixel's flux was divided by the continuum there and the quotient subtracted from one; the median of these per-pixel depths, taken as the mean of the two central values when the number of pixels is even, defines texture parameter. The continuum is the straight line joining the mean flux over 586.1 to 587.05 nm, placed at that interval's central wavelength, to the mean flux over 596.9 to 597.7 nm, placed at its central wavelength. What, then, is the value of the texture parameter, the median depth 0.28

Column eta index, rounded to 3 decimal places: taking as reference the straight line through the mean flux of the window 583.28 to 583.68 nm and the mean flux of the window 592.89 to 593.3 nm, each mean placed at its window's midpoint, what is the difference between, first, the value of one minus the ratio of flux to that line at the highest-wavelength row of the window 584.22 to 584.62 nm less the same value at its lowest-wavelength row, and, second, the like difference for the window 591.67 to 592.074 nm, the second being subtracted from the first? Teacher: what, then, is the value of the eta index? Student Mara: 0.011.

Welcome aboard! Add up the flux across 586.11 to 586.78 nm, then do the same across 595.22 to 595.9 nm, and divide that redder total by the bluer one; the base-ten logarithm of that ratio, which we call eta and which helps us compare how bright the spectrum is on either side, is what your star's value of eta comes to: 0.003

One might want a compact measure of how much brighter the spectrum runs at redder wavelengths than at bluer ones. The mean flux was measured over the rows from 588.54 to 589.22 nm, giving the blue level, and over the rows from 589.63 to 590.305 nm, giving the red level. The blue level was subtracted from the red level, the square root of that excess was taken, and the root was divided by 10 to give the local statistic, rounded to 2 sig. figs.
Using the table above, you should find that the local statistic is 0.13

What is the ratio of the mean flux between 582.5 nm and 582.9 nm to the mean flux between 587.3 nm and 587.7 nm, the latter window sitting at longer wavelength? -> 1.03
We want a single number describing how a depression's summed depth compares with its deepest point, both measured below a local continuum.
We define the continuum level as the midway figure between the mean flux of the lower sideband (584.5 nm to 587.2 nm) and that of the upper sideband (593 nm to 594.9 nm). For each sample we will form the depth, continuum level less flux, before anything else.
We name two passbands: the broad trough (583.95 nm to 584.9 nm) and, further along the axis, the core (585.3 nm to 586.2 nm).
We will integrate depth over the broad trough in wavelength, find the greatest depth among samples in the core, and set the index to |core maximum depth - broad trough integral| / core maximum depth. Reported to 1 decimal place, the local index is 1.3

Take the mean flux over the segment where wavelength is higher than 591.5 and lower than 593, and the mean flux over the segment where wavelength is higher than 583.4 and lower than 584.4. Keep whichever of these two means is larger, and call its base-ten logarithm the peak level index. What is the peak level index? 1.30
